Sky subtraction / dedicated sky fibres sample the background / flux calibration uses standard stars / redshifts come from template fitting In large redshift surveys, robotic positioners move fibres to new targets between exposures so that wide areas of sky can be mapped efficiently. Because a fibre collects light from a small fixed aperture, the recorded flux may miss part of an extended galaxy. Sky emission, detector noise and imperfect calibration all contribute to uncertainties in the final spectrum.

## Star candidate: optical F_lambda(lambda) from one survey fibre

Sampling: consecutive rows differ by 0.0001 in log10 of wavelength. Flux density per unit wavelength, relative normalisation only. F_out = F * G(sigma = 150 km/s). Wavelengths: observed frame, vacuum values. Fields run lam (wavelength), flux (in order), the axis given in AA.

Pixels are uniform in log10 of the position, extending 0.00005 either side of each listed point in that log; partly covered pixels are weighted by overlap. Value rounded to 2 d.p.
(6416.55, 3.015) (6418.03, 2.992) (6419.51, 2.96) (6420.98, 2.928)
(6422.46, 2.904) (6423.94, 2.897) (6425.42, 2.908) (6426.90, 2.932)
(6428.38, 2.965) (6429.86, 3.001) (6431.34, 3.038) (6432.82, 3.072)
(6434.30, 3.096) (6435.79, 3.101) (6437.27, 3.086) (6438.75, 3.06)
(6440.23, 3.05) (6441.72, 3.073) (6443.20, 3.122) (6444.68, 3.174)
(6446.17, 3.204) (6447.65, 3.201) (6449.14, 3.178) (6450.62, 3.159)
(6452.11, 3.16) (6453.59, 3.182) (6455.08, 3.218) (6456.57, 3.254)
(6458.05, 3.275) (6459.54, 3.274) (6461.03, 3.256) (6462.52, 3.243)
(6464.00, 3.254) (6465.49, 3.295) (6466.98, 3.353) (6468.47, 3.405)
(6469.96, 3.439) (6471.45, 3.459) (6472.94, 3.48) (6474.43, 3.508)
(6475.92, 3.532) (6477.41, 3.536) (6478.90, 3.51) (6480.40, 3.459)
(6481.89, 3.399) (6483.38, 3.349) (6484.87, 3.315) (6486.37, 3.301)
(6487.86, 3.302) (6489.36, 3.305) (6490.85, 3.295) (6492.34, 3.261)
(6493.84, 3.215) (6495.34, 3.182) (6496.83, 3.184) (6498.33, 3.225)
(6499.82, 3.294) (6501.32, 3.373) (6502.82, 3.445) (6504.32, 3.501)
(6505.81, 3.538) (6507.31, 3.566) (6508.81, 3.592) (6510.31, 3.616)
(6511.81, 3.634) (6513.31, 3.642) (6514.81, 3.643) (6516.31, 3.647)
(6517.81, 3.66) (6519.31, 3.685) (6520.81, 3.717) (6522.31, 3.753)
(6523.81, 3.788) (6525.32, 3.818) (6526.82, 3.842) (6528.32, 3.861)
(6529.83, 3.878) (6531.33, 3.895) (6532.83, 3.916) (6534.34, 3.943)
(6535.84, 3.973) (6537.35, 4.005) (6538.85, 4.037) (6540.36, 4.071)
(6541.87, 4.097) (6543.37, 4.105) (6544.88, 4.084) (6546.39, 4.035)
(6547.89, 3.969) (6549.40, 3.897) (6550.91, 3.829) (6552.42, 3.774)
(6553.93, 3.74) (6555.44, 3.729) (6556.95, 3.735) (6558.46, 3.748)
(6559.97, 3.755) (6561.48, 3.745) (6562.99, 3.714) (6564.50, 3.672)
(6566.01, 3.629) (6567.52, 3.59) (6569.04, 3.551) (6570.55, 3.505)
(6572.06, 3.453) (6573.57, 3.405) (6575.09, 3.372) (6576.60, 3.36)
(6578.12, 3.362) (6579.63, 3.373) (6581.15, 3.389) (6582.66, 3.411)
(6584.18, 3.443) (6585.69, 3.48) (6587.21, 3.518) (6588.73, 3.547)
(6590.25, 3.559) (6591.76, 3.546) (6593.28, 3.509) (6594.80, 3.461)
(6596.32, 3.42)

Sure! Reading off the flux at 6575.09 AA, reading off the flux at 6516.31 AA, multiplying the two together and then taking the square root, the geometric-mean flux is 3.51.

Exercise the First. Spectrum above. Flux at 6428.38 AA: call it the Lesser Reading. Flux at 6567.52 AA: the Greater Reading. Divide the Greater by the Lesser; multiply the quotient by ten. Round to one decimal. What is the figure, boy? 12.1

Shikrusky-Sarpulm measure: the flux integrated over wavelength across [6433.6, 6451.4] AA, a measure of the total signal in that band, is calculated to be 56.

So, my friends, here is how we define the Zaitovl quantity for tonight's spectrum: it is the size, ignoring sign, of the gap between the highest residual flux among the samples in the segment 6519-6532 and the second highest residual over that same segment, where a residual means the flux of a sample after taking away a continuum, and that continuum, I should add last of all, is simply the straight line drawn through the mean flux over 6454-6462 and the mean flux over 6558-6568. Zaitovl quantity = 0.011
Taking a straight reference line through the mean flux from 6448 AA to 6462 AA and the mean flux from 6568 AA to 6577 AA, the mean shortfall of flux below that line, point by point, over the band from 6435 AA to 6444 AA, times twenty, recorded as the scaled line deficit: 2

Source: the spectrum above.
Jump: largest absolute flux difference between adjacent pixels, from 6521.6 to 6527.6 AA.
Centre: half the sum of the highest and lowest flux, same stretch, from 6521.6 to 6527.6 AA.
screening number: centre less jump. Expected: 3.76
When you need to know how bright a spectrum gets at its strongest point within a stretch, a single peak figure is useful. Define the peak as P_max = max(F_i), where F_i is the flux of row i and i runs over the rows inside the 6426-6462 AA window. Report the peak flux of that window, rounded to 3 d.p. 3.275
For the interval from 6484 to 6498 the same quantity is 3.315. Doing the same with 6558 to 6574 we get 3.755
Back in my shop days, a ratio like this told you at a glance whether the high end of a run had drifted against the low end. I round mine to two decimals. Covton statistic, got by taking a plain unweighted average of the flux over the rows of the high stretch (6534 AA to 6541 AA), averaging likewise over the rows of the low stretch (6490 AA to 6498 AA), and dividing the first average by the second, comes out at 1.24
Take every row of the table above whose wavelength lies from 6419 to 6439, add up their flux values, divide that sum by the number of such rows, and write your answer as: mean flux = 3.00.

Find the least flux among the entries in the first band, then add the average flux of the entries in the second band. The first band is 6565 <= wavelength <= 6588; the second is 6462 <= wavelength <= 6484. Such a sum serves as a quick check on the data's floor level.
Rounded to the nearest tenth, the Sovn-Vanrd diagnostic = 6.8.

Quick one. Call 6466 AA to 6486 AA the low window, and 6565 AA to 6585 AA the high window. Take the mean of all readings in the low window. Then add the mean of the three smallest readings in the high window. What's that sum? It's 6.8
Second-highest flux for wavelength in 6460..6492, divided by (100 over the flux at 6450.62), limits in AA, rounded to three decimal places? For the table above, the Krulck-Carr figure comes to 0.112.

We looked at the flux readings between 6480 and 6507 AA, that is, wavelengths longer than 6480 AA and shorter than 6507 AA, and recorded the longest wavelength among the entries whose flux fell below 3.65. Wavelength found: 6505.81 AA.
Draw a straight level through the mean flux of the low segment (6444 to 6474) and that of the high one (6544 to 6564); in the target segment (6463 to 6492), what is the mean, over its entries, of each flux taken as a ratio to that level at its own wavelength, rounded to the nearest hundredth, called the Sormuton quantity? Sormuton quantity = 1.00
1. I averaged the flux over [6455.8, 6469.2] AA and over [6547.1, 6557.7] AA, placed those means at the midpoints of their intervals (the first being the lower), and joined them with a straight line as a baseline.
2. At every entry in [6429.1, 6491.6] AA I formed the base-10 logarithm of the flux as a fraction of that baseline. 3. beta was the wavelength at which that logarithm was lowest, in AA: 6490.85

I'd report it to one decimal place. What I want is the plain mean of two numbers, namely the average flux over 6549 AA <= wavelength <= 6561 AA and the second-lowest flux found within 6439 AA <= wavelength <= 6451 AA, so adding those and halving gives 3.4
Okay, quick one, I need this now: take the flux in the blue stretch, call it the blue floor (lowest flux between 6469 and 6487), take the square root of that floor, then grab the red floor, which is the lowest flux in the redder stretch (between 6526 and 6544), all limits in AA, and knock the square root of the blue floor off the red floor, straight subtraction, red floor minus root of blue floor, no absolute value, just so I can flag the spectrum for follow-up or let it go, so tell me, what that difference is 2.0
